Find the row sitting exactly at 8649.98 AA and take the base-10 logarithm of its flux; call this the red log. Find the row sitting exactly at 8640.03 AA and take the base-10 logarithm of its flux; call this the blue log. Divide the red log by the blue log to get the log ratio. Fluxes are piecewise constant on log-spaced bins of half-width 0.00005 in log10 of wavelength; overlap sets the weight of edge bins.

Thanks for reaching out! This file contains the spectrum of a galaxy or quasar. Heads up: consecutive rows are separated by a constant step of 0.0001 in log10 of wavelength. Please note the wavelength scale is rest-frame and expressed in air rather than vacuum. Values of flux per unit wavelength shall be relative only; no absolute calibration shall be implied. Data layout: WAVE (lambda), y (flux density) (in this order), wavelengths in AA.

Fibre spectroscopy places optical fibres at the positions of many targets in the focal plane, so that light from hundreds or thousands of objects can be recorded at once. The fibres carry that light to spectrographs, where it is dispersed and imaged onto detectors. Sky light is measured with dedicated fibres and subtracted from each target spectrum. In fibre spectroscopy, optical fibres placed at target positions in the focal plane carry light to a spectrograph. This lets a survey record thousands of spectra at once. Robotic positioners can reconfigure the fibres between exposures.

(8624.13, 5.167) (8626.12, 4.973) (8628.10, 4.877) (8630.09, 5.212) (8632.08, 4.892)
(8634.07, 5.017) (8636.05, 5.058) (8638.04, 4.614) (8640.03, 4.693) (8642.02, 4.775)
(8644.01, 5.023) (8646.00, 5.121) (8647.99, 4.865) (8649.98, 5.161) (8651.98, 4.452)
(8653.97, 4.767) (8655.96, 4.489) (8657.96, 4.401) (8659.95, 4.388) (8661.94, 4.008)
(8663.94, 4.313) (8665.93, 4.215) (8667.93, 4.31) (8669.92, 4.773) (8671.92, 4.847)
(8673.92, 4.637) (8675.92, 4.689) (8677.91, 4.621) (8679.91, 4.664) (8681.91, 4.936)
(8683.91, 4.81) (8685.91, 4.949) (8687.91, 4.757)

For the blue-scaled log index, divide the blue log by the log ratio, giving 0.63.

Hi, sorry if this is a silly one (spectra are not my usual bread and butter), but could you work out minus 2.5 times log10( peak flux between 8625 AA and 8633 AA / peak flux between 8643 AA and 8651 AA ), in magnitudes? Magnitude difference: -0.01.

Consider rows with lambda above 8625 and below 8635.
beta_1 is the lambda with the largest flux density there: 8630.09 AA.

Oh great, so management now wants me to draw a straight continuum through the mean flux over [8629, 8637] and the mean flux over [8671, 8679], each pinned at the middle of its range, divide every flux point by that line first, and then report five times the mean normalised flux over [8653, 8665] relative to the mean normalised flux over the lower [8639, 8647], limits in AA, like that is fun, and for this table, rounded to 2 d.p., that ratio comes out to 4.60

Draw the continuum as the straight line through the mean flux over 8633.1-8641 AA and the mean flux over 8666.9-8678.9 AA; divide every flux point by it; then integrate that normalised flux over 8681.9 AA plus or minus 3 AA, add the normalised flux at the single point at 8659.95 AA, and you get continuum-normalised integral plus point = 7.20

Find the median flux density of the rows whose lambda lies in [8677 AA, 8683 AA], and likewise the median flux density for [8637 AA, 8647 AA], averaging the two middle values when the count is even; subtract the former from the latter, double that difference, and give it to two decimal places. 0.22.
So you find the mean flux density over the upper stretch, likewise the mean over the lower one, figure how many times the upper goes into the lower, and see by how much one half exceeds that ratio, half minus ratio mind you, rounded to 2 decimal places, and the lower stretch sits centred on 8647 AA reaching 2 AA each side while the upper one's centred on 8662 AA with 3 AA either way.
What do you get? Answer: -0.68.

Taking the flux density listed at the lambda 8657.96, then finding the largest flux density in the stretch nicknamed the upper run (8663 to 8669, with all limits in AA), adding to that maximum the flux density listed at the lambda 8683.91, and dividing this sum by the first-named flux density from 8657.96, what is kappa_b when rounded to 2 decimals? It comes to 2.07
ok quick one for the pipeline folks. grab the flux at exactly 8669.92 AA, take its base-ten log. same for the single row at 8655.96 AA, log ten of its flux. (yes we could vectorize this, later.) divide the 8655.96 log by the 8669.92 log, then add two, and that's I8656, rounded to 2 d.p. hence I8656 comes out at 2.96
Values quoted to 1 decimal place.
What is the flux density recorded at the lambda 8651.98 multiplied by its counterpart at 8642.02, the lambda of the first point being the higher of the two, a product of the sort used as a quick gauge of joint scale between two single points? 21.3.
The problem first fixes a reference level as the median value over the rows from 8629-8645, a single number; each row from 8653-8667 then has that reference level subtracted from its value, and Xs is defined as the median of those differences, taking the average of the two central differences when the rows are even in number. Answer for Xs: -0.57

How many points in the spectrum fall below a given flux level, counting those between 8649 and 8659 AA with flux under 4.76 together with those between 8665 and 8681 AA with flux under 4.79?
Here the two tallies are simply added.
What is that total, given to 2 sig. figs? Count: 10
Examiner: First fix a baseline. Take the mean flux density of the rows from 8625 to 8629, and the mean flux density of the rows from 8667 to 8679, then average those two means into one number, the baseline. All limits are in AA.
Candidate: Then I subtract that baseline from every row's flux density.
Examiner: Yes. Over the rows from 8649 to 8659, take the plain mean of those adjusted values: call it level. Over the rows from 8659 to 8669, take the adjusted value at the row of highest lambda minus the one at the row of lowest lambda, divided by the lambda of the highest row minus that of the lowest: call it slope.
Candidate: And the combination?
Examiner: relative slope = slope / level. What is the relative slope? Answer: 0.1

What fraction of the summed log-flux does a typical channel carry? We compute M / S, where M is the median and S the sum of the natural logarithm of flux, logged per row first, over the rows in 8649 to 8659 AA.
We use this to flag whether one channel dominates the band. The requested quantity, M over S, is 0.196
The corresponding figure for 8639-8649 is 0.199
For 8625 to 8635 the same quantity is 0.200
